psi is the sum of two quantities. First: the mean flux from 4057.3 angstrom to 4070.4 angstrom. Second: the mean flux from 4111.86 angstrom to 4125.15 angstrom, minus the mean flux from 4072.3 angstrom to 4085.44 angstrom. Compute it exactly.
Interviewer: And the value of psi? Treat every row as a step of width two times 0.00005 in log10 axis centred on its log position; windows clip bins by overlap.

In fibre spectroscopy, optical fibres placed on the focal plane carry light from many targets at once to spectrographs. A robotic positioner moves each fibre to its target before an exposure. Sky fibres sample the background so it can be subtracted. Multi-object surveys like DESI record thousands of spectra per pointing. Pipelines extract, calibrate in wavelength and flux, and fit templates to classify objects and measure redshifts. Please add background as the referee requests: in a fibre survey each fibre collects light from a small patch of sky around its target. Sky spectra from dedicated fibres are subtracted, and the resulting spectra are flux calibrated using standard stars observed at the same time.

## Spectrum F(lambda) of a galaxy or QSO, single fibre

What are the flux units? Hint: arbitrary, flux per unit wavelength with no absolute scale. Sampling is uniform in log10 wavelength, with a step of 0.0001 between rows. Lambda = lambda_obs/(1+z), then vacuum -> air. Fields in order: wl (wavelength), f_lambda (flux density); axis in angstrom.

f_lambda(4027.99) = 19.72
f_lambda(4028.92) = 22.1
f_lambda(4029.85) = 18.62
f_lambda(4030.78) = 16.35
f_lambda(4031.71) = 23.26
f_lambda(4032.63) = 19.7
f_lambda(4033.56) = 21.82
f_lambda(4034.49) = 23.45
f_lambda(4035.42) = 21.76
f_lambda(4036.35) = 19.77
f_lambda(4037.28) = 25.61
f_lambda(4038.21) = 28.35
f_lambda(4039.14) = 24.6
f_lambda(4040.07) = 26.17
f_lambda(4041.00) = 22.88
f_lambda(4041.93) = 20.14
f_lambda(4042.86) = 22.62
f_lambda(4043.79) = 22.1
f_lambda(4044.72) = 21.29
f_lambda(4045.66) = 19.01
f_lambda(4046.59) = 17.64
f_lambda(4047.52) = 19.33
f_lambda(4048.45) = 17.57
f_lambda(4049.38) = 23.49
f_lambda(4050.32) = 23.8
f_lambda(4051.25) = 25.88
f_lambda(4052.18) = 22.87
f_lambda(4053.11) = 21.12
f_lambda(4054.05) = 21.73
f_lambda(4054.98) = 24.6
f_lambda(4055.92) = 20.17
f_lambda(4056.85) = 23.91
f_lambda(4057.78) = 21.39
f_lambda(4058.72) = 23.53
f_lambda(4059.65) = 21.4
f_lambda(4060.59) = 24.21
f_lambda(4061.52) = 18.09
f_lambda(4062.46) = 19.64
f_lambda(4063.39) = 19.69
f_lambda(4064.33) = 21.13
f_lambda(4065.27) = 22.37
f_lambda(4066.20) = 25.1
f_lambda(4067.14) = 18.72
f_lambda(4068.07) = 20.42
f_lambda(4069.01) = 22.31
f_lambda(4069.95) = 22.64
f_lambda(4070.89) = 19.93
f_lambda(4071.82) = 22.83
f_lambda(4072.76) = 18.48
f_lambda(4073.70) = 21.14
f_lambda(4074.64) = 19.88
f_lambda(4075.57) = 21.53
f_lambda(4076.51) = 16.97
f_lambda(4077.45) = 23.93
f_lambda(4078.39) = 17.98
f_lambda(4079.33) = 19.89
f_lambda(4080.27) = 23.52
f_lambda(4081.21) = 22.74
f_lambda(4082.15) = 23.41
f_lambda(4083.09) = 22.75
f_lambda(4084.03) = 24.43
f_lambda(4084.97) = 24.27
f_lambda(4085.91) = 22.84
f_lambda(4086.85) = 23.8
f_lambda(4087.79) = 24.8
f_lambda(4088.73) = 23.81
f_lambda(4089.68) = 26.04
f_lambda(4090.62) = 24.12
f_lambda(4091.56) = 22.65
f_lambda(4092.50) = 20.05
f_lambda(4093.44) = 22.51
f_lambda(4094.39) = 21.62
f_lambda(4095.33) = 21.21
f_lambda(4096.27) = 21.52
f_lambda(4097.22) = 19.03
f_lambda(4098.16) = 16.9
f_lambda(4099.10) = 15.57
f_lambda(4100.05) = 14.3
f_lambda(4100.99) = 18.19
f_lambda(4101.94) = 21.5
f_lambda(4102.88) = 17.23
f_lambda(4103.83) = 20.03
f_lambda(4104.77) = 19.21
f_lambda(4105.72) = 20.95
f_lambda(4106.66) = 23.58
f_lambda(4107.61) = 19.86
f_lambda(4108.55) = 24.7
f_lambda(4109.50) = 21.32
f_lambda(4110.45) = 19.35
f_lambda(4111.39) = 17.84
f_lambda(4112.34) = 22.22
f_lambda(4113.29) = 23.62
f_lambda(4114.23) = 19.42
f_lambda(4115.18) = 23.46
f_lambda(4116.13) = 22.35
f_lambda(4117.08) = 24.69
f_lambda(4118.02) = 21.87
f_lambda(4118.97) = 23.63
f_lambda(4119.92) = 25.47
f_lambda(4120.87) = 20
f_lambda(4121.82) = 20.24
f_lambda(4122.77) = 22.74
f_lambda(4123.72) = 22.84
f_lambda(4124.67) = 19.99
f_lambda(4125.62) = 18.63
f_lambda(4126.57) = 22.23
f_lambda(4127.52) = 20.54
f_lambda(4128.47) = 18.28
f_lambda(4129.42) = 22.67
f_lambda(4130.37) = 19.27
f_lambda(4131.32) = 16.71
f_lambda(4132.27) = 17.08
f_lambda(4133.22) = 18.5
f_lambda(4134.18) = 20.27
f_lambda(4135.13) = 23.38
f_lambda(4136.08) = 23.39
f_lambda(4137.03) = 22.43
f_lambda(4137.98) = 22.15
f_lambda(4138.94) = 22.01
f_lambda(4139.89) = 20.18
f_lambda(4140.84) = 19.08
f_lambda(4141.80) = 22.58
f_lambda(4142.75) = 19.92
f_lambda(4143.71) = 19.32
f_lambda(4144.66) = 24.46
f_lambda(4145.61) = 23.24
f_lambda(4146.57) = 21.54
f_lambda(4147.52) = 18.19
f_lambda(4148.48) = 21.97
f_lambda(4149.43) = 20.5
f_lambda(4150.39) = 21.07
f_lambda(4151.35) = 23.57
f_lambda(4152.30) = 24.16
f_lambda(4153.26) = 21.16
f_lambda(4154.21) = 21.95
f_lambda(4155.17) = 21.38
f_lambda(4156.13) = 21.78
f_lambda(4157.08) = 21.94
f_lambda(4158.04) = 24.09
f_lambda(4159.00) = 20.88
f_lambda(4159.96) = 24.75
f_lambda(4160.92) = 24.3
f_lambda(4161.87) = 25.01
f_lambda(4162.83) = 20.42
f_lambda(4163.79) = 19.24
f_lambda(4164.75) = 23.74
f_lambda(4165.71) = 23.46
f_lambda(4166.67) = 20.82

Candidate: 22.3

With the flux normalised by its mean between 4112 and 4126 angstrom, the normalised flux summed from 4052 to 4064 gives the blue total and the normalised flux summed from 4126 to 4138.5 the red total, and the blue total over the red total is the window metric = 1.058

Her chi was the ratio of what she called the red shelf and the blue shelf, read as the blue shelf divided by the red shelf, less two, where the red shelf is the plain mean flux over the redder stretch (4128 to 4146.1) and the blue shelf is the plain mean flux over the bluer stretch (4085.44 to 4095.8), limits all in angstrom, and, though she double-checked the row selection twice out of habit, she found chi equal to -0.89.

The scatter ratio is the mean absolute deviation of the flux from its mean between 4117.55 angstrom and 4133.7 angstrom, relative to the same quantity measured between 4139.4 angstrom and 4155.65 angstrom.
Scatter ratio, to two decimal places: 1.41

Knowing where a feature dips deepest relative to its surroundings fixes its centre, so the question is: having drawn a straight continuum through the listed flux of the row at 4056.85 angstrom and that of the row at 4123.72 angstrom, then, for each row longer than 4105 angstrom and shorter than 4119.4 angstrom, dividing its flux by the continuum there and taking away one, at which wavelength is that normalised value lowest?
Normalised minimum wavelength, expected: 4111.39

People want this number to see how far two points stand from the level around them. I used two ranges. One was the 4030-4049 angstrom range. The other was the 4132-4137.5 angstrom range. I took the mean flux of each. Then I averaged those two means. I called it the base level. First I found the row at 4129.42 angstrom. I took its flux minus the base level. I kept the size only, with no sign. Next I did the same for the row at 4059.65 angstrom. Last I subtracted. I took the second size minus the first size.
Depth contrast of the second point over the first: -1.3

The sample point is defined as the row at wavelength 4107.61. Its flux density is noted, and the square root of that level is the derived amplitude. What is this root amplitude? 4.46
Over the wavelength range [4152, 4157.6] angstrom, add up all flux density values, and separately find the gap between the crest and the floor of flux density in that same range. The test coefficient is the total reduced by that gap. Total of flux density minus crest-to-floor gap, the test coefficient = 129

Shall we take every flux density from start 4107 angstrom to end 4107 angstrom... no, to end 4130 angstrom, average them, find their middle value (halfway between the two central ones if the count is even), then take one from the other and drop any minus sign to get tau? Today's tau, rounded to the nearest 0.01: 0.46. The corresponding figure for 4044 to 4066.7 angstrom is 0.23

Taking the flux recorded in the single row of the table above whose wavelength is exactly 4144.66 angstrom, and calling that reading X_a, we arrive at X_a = 24.46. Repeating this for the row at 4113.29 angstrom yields 23.62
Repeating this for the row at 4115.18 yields 23.46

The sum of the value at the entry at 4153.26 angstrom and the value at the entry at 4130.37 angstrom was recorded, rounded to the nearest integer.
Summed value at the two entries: 40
